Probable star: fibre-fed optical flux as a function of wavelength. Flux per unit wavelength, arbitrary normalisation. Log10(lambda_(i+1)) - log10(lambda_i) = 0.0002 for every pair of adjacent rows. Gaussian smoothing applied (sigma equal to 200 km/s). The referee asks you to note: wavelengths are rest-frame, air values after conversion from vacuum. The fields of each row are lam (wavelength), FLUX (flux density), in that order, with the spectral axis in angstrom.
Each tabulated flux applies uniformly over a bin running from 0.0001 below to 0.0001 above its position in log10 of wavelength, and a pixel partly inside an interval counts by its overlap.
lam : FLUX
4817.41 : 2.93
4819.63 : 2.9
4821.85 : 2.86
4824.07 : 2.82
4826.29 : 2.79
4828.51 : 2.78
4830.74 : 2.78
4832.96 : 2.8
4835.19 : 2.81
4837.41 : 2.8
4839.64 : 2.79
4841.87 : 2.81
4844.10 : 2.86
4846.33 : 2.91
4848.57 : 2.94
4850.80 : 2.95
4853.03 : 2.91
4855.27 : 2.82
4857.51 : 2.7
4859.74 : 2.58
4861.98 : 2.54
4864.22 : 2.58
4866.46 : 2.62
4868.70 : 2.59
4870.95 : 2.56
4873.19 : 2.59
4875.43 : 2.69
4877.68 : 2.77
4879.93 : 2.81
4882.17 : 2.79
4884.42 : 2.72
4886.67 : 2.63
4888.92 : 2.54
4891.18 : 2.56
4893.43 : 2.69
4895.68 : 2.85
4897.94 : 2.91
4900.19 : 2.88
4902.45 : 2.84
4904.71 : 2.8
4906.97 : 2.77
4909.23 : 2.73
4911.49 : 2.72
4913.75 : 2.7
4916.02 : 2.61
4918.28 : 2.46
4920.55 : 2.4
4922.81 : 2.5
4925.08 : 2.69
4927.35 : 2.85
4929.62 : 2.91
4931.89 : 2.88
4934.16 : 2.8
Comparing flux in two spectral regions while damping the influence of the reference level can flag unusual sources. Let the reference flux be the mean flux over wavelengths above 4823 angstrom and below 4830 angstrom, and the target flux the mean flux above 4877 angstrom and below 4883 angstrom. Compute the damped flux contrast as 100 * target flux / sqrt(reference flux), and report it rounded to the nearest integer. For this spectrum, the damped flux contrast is 167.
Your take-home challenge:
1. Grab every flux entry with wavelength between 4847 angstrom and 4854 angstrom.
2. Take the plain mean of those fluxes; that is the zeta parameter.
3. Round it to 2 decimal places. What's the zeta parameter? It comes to 2.93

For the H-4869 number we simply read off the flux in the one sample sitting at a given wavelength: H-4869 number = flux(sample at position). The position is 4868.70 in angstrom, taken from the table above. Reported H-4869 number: 2.59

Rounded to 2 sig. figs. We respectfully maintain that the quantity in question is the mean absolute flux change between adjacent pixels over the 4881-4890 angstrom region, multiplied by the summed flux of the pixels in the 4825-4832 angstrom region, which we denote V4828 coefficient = 0.70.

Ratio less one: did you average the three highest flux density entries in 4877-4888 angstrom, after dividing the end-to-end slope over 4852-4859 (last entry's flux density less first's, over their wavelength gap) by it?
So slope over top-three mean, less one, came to -1.02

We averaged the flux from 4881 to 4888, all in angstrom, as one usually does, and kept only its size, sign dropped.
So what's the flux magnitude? 2.71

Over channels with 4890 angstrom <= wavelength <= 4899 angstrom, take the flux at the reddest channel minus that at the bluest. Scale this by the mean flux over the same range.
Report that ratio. 0.13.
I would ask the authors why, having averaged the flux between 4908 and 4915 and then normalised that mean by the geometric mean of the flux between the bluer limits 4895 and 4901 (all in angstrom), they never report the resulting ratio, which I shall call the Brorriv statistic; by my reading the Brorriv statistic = 0.943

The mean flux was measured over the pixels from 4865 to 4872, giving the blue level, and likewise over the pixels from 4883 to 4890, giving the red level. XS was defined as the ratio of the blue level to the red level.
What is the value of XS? 0.98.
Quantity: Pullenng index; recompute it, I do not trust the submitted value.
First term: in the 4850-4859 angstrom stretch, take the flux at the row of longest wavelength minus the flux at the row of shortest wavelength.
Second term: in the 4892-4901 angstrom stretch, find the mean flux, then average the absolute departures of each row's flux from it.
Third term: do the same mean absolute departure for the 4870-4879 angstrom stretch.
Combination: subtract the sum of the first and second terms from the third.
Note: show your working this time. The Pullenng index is 0.26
